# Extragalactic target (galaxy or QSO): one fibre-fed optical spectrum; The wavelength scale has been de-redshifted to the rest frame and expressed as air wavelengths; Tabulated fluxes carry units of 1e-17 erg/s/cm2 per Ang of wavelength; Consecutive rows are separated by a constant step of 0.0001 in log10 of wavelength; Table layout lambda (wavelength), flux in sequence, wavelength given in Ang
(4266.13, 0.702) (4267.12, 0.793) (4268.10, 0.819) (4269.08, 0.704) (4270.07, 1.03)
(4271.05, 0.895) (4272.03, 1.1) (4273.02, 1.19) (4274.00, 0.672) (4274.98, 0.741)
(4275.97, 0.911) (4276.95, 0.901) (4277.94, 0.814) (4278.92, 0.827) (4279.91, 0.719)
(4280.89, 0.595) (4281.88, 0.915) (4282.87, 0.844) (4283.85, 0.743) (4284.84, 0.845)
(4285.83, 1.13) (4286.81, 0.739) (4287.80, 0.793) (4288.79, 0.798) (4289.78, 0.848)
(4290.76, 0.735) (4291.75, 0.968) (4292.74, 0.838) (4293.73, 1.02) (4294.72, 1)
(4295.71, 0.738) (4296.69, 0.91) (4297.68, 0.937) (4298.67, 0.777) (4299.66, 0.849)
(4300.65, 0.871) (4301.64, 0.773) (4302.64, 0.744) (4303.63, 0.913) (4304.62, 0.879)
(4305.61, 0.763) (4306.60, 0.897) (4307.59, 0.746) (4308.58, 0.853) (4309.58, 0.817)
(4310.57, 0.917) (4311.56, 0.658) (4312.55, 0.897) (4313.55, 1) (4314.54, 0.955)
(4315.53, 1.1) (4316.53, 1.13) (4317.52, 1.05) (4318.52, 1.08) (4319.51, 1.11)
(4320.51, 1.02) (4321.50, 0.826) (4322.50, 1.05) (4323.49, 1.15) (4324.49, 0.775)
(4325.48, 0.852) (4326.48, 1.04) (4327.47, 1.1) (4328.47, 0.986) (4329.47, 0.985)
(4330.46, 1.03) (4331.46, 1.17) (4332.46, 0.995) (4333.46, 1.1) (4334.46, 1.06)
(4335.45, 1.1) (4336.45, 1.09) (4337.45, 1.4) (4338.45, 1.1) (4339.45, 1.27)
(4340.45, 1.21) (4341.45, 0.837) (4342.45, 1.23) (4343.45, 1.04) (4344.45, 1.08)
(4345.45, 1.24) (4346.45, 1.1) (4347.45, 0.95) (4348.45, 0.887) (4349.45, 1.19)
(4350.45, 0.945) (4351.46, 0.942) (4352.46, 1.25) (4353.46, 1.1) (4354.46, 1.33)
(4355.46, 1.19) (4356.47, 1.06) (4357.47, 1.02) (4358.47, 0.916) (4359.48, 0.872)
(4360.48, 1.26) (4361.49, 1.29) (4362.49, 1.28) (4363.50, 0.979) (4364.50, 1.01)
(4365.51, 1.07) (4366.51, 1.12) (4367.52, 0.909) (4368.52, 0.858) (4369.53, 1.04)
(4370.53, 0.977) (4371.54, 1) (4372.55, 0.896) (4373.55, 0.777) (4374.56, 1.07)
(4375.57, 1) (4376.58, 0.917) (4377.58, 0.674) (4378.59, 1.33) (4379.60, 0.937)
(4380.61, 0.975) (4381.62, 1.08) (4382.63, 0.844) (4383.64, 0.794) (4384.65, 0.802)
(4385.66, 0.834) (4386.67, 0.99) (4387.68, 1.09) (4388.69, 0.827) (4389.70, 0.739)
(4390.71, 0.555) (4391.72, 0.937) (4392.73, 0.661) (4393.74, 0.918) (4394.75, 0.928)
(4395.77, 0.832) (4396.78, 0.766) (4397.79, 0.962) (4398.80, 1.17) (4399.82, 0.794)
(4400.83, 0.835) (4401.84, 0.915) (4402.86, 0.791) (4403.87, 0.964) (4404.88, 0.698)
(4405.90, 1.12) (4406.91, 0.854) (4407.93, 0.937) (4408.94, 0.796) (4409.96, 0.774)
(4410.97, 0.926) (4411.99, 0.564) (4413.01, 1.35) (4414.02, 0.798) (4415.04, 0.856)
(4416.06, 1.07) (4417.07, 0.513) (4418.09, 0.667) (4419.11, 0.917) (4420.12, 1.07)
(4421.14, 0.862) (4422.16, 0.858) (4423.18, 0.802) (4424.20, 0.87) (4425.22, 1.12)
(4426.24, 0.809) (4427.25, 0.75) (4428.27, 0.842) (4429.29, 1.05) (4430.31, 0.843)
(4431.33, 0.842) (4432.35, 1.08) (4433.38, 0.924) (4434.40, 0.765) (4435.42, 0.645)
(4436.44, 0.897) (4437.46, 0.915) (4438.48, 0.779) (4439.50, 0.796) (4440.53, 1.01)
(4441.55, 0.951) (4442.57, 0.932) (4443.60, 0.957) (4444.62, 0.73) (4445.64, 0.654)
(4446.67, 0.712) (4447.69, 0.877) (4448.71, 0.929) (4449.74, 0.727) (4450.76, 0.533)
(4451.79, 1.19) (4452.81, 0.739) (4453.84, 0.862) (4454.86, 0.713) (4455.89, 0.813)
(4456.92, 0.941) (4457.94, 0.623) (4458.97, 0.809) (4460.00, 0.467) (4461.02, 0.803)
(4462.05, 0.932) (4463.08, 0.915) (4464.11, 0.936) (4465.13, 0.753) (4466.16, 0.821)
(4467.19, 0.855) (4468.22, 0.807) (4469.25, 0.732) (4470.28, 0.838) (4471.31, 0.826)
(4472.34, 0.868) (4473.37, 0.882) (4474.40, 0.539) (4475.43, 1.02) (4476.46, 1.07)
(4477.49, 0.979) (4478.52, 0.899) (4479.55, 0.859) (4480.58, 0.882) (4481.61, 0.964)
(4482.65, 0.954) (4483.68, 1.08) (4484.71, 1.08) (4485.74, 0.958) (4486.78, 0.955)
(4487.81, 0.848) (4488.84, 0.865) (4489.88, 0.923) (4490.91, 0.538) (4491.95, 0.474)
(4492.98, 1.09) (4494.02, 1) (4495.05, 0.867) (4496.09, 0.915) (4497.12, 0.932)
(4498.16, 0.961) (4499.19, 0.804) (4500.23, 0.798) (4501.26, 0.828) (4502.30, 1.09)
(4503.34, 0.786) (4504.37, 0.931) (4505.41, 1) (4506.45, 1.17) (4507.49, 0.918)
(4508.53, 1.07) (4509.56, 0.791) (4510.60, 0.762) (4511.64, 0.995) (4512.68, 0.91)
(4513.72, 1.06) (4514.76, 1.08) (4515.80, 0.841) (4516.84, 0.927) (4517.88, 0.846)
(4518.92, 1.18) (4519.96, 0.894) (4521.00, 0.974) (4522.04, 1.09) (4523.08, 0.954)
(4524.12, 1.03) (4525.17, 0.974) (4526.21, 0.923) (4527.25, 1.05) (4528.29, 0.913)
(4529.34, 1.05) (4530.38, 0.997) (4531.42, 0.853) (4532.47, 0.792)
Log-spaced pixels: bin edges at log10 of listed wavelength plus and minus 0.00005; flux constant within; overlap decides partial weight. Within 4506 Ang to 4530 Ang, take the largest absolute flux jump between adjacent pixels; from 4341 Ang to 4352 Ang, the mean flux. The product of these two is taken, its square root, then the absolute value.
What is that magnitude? 0.6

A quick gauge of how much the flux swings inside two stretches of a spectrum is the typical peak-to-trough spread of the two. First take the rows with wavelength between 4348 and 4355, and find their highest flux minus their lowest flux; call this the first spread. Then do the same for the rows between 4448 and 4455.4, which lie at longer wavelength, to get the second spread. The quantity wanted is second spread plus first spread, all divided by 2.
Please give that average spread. 0.55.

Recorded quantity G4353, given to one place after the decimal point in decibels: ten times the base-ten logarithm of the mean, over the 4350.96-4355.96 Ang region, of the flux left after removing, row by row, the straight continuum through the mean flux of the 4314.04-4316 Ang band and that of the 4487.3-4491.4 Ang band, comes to -7.3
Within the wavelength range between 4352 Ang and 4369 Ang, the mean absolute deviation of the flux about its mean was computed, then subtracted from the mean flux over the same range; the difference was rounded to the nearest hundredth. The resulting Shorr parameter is 0.96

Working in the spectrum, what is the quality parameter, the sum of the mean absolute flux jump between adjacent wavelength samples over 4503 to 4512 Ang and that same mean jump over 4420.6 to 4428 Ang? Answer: 0.291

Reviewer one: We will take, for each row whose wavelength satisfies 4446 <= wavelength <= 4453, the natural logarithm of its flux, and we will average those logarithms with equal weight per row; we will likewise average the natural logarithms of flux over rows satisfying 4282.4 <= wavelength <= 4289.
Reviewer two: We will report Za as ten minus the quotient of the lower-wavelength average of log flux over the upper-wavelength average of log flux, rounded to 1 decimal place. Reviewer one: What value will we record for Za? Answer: 9.2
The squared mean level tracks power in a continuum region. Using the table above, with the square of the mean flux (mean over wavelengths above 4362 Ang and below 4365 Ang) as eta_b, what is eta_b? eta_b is 1.19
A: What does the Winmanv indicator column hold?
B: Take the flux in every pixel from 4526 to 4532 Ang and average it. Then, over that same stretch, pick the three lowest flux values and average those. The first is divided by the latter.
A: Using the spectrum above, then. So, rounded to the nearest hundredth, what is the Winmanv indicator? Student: 1.08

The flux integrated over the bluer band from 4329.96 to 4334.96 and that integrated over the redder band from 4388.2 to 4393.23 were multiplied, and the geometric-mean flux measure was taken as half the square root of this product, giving 2.24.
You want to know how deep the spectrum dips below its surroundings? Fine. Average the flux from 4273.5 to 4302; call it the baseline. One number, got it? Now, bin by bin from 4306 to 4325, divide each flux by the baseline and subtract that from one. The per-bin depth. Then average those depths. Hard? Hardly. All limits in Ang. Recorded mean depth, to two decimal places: -0.13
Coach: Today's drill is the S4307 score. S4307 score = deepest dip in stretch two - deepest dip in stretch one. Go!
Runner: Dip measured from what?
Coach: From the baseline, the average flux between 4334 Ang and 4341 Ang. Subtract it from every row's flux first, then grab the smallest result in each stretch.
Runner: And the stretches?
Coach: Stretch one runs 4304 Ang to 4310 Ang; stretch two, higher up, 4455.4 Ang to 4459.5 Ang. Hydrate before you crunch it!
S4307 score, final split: -0.12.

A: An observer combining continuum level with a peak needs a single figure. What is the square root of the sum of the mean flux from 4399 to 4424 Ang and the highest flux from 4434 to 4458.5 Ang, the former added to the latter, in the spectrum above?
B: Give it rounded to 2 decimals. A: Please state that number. 1.43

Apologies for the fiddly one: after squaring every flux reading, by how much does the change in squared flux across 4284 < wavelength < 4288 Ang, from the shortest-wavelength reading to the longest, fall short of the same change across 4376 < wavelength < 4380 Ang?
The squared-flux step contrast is 0.12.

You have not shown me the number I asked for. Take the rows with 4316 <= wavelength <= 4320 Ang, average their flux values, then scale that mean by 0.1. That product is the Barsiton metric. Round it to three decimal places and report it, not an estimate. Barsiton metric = 0.109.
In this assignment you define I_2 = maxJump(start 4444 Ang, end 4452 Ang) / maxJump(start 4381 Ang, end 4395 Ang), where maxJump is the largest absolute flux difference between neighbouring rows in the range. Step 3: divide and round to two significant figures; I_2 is 1.7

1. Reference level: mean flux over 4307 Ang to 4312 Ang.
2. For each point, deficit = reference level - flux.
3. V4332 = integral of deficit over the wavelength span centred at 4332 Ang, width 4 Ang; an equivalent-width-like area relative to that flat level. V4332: -1.1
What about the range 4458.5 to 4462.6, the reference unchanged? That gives 0.2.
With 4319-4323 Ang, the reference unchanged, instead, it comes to -0.8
